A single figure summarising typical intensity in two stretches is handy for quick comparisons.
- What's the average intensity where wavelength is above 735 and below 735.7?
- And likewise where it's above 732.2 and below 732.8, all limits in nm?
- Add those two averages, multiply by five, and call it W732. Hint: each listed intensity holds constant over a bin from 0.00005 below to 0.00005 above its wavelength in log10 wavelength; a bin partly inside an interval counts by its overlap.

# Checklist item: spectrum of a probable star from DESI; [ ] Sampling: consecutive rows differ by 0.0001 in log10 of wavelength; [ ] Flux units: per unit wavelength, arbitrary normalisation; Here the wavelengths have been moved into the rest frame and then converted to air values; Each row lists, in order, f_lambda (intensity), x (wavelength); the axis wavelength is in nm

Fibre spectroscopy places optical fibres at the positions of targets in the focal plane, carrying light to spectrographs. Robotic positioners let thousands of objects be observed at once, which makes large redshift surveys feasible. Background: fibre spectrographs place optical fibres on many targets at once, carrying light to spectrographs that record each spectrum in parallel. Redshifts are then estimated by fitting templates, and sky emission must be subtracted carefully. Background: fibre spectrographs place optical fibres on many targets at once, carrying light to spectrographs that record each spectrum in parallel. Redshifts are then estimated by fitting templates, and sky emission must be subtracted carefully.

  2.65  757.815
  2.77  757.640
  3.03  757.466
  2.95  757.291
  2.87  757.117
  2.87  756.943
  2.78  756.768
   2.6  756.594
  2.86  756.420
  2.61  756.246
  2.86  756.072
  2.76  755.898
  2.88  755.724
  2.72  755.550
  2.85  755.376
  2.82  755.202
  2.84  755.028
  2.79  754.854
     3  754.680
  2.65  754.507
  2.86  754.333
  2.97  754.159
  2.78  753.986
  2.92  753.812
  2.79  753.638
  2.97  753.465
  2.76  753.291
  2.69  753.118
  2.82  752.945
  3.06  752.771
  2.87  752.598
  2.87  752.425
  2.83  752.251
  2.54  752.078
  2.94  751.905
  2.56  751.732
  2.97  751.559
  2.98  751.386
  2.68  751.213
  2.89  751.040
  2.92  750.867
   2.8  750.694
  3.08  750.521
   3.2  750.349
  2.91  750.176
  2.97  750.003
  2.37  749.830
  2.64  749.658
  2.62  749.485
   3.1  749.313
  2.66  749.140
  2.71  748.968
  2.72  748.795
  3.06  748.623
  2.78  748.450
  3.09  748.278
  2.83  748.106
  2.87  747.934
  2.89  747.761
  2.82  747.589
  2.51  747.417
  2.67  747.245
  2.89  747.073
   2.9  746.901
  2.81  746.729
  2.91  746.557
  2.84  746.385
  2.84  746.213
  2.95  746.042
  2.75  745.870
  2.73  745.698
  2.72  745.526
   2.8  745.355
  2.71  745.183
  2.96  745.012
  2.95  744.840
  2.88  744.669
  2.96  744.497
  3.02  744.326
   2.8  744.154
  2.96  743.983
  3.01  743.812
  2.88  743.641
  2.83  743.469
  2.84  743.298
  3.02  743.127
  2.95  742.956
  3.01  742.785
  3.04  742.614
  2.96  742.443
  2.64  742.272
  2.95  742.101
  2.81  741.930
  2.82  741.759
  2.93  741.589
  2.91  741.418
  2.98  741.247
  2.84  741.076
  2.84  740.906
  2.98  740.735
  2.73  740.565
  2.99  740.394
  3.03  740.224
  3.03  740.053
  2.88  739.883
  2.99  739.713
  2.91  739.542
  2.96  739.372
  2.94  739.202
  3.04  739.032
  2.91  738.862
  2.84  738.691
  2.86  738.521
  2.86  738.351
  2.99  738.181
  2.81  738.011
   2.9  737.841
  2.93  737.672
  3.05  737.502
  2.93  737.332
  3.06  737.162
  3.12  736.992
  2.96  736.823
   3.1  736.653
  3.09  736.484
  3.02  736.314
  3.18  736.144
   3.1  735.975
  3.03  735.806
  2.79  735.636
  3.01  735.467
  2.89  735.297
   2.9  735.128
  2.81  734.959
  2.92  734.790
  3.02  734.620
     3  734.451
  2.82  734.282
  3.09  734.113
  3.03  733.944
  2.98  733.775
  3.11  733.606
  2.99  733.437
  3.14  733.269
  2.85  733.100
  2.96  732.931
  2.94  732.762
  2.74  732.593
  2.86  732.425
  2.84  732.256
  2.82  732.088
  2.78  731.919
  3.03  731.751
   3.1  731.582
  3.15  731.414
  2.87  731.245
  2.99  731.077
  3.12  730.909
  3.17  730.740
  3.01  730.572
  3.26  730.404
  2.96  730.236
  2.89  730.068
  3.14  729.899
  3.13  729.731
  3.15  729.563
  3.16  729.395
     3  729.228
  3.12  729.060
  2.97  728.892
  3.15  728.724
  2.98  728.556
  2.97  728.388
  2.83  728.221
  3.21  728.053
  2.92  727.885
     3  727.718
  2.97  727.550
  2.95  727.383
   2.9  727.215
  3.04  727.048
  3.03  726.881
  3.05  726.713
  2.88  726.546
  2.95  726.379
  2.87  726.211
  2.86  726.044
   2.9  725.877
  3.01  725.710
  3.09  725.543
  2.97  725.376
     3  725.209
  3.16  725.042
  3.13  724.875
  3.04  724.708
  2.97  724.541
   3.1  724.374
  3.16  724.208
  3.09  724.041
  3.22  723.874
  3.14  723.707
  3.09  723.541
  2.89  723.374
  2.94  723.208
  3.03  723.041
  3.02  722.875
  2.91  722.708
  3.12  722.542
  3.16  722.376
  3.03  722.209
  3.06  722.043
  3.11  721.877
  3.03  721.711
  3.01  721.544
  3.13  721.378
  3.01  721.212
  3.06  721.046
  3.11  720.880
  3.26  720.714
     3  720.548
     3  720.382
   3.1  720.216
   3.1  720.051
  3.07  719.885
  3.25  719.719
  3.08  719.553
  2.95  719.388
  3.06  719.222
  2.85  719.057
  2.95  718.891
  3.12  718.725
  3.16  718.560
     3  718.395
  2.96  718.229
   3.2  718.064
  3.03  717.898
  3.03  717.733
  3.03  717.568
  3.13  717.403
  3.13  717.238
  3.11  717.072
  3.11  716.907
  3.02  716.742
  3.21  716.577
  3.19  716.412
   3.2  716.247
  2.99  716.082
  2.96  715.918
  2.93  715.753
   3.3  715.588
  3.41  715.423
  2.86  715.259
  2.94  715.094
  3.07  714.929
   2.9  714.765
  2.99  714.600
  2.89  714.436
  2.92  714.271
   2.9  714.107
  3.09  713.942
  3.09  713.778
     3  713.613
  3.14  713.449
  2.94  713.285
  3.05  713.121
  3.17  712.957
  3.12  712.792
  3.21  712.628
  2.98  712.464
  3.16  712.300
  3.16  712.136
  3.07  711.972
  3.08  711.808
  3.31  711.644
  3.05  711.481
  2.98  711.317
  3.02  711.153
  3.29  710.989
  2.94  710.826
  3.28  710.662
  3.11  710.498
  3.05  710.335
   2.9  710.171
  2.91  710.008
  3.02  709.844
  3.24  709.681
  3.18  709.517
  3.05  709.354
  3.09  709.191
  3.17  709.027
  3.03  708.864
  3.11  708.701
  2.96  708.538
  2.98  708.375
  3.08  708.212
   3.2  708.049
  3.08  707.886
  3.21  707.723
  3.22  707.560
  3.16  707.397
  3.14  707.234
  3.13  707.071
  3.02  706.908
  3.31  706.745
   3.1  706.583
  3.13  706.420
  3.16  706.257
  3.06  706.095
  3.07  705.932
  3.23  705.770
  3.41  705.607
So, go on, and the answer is 28.7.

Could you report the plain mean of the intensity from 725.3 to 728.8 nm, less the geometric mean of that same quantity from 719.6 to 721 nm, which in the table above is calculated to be -0.132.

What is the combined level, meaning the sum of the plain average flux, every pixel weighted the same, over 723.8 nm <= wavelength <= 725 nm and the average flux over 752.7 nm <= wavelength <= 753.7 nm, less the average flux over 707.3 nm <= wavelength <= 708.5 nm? 2.82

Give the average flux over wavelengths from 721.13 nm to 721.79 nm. 3.04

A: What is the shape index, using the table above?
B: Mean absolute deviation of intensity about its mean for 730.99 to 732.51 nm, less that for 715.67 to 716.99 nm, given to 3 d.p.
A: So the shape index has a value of 0.014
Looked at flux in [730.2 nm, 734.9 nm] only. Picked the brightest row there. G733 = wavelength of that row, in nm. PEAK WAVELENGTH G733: 730.404 nm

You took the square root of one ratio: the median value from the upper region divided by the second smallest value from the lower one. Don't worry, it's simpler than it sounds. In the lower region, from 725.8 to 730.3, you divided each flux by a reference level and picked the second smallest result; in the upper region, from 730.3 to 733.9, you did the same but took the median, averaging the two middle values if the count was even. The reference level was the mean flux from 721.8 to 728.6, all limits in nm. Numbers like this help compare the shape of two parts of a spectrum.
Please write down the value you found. 1.02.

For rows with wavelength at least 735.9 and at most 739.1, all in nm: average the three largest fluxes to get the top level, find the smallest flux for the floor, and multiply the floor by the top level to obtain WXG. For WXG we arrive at 8.8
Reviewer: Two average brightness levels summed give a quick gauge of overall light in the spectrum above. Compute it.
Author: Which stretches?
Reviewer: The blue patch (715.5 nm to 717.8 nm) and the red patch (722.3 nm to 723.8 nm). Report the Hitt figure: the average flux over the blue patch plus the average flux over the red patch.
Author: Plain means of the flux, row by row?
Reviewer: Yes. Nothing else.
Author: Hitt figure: 6.13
